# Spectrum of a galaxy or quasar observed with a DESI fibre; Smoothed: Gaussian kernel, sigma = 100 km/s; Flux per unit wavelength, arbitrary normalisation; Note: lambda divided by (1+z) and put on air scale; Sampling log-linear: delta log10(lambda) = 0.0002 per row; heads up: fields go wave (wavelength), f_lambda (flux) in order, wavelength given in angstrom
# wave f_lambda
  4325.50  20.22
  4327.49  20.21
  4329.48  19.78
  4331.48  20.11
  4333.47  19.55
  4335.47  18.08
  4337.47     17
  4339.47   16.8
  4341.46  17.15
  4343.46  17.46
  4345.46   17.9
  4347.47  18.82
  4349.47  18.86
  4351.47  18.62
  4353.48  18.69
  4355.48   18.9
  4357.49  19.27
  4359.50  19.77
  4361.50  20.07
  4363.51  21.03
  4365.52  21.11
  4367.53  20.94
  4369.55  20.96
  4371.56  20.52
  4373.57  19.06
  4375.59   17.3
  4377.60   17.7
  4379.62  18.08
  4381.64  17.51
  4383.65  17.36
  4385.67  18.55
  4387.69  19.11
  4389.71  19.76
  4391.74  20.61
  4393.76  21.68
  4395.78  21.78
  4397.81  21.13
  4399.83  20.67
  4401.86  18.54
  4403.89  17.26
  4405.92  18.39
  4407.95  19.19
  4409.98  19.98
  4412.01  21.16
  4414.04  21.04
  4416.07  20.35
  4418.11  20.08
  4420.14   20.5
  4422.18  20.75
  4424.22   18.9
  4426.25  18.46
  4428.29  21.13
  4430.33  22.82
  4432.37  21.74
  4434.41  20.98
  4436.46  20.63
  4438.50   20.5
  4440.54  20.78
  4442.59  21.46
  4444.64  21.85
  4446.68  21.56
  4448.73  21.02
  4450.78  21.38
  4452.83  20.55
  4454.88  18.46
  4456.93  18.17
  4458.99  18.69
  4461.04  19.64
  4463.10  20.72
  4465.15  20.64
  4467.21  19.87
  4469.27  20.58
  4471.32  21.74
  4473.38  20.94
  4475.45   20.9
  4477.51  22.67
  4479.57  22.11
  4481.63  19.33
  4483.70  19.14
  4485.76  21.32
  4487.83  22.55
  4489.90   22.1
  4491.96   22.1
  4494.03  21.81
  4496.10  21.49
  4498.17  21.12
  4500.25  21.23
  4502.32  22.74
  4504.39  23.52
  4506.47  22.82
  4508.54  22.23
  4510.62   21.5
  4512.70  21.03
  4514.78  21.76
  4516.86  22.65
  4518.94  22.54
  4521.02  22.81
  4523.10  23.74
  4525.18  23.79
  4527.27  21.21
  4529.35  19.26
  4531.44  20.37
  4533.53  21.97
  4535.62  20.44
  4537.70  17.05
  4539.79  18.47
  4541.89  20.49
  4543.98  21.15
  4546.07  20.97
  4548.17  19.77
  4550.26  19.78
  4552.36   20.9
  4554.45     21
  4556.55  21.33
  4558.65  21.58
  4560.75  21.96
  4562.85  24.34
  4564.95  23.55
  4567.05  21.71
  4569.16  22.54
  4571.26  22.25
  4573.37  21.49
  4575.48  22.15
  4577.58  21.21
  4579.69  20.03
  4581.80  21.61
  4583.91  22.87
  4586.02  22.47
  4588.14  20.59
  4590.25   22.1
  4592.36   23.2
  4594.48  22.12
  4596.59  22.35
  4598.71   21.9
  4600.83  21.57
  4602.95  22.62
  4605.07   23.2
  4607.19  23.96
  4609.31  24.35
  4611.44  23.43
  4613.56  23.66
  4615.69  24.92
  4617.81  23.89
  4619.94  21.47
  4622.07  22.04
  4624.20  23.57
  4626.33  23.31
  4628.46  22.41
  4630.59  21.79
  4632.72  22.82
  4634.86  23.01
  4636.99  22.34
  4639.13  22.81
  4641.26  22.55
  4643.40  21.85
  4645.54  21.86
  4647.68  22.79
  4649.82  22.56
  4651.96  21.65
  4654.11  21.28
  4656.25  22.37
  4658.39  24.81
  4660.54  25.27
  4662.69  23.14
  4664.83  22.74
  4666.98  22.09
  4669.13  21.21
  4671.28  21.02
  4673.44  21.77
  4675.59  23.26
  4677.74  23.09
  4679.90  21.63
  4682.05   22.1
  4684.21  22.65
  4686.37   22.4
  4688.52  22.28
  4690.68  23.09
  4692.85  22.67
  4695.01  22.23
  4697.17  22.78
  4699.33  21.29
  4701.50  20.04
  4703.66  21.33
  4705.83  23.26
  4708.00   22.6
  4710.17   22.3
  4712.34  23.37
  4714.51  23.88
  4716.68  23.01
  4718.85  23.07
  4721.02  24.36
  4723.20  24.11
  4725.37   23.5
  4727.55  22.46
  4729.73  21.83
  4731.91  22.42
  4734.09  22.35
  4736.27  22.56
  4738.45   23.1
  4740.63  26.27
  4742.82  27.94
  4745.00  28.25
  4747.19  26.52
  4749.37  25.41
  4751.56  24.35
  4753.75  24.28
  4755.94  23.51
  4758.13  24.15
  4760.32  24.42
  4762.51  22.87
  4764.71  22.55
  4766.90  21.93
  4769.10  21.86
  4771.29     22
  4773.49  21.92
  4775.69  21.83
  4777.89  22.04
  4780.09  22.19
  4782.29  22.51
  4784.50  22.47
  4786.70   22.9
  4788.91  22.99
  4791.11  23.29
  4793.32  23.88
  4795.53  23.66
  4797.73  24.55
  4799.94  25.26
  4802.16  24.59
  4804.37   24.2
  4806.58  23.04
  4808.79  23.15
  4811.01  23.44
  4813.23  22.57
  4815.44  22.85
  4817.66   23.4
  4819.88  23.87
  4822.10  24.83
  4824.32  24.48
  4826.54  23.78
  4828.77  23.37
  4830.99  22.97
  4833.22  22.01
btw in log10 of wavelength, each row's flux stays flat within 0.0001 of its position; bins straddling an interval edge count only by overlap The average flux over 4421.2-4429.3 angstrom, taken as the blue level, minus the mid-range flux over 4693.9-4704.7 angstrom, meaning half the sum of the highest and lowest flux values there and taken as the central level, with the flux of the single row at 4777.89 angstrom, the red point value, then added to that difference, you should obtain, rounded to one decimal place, 20.4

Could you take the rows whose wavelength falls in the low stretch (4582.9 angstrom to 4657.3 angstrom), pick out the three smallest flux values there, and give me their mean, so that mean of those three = 21.1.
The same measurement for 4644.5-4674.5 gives 21.2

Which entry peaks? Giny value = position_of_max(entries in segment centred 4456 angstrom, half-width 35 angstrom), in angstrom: 4430.33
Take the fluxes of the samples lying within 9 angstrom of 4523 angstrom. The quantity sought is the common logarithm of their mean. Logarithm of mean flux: 1.34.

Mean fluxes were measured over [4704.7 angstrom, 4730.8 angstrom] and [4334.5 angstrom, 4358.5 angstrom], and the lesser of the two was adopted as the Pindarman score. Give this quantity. 18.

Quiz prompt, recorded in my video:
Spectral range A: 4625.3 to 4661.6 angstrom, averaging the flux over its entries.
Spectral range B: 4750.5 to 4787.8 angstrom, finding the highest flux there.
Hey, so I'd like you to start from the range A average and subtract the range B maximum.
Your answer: -1.7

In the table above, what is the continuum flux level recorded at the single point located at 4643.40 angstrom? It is 21.85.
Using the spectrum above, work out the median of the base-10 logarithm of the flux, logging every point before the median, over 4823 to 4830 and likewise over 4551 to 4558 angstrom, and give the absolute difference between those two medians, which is 0.054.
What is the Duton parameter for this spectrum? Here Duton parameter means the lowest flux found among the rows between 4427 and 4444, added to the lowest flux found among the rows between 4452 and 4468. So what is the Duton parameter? 39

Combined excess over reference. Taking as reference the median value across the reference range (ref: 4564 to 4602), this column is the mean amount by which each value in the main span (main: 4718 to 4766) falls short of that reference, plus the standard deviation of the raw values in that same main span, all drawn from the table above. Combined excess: -0.2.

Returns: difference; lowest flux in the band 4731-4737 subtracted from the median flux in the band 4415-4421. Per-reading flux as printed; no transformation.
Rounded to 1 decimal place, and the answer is -2.0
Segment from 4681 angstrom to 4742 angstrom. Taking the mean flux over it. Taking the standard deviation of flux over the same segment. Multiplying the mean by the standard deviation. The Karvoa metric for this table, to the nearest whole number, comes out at 25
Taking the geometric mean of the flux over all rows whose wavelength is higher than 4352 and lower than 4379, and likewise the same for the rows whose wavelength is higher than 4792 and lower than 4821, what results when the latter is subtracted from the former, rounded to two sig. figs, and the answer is -4.1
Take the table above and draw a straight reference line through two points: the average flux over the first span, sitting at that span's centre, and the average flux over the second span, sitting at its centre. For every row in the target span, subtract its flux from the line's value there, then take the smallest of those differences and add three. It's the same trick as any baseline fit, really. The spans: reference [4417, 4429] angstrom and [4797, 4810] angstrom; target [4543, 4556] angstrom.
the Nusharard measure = 3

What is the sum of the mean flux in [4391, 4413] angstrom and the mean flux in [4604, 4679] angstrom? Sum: 43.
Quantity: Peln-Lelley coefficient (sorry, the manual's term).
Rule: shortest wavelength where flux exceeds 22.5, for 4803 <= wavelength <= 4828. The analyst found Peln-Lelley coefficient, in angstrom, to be 4804.37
